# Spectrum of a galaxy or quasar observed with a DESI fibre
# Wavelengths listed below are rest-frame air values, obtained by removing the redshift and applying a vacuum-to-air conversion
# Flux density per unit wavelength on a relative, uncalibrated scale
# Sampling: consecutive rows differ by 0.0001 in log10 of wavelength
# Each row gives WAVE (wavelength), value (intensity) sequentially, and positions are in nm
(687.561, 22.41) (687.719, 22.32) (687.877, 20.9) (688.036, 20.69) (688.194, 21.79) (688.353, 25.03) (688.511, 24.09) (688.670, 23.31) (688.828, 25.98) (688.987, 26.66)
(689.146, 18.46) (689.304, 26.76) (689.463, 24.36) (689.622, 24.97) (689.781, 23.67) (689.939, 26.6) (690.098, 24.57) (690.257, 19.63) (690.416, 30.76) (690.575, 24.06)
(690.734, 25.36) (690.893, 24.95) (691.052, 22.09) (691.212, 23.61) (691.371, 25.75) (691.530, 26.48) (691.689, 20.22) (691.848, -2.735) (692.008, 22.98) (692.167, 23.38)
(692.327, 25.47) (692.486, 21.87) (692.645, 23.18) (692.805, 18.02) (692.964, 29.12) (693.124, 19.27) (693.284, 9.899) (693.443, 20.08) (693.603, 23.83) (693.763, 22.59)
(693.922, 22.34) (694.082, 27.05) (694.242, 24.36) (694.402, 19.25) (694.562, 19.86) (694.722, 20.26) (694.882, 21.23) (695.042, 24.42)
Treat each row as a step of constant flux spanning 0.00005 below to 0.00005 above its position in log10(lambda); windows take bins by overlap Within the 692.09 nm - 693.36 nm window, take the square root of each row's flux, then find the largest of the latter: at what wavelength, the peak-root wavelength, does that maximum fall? 692.964 nm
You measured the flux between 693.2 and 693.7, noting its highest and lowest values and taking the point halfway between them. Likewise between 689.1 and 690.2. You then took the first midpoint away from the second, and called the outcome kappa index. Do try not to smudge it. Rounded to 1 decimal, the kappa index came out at 5.7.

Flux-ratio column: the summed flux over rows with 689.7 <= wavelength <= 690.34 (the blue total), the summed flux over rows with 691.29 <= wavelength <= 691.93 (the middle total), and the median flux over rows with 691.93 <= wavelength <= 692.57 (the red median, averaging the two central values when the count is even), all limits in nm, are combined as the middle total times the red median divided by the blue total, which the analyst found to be 17.1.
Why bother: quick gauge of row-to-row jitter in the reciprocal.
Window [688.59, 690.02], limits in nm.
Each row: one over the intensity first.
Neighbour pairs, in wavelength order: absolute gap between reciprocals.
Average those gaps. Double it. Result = 0.013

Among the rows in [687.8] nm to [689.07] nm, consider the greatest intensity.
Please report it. 26.66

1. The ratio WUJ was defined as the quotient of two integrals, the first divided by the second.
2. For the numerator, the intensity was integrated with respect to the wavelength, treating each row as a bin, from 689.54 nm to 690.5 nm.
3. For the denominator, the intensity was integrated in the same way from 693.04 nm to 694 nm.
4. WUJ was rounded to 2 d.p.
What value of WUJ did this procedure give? 1.27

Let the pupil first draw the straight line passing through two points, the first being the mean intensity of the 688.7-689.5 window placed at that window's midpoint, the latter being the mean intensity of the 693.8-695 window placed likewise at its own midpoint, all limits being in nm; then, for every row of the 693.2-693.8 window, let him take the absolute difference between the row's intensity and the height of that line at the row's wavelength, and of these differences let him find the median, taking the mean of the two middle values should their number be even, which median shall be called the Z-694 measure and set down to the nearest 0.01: 1.91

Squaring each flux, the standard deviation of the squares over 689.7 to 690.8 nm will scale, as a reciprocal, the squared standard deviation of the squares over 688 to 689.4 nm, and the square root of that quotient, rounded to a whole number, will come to 10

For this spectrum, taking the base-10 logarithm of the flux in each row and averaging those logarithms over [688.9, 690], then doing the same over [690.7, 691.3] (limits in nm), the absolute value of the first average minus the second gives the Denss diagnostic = 0.01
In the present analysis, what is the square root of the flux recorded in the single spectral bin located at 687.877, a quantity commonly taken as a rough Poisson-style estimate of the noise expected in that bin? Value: 4.57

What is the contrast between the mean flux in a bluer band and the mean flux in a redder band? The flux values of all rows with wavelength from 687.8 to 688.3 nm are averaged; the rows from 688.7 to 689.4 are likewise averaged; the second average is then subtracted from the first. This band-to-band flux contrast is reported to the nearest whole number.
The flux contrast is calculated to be -3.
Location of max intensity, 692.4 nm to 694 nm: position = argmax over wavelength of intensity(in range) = 692.964 nm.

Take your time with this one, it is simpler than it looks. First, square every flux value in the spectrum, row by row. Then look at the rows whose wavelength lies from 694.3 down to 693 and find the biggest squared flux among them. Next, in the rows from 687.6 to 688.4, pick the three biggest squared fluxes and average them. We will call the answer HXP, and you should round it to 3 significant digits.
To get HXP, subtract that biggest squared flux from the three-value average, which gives -199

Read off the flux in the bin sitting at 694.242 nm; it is 24.36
